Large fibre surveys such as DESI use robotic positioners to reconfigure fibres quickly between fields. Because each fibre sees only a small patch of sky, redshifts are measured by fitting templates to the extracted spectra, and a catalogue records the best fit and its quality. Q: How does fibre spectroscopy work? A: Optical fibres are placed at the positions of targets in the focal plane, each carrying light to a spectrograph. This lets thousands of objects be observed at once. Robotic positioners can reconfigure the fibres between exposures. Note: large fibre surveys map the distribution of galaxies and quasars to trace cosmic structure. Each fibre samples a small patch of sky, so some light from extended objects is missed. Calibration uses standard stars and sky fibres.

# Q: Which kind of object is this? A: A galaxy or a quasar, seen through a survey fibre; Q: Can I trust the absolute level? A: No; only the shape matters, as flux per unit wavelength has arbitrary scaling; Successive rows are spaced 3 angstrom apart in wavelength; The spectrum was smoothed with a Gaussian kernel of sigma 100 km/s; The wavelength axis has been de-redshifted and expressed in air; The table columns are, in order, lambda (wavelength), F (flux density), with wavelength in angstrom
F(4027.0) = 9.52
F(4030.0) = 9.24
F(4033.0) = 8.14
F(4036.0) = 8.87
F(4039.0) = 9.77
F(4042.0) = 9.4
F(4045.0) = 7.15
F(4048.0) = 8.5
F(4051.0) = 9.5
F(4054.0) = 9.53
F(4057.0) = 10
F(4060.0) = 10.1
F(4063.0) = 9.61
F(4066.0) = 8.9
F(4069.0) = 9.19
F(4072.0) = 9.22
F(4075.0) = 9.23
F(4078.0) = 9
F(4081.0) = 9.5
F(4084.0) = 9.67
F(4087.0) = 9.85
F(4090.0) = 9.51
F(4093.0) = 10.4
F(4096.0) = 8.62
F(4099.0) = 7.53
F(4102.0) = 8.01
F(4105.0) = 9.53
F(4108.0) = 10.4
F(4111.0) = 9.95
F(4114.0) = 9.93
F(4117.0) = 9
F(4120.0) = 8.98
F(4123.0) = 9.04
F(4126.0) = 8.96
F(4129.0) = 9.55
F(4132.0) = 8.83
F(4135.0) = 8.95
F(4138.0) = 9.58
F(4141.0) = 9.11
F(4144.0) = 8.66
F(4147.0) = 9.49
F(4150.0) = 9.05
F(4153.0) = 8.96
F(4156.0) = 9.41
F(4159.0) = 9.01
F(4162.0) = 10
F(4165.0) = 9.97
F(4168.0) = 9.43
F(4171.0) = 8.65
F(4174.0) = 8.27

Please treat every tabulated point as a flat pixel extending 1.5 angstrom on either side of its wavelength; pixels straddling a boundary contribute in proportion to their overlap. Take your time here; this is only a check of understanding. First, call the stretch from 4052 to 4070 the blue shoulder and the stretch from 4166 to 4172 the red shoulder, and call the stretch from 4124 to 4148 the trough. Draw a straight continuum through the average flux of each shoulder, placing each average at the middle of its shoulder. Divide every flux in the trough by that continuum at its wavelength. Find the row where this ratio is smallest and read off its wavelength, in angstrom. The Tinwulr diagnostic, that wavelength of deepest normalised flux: 4144.0 angstrom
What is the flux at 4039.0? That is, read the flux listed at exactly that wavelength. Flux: 9.77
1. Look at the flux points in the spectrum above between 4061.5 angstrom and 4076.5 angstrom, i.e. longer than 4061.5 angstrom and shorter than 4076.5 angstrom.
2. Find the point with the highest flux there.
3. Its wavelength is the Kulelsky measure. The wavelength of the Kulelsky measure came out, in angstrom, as 4063.0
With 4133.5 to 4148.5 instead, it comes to 4138.0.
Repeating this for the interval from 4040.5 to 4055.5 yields 4054.0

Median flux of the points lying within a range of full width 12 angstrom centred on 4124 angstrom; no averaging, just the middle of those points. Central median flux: 9.0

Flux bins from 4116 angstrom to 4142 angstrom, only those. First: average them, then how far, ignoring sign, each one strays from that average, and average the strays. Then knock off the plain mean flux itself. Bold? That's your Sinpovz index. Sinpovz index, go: -8.91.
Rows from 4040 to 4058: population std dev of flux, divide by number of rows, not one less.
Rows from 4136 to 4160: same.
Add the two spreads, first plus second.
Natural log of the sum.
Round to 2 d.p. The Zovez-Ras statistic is 0.21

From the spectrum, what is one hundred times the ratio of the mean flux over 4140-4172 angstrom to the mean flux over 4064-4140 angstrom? 100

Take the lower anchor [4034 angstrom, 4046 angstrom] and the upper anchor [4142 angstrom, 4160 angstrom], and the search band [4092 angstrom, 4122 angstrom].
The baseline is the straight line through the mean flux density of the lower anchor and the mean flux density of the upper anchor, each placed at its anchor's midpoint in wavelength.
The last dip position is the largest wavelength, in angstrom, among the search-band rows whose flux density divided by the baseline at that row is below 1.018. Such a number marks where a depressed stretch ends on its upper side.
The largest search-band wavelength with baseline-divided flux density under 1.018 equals 4120.0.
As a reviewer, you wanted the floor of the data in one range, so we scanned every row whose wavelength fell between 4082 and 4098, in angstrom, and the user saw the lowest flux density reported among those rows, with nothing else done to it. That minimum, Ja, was 8.62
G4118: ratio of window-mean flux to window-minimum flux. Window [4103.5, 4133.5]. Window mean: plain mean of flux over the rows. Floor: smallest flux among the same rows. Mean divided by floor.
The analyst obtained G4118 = 1.07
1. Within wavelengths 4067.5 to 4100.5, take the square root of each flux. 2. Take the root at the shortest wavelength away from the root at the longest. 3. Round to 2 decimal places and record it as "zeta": -0.29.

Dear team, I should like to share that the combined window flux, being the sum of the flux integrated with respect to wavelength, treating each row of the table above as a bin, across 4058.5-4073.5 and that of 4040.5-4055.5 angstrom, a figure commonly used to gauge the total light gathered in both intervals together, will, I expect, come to 273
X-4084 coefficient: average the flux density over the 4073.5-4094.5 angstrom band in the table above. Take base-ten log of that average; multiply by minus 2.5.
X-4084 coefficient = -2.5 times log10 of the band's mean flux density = -2.46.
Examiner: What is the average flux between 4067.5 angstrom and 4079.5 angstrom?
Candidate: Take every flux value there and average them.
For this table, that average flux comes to 9.2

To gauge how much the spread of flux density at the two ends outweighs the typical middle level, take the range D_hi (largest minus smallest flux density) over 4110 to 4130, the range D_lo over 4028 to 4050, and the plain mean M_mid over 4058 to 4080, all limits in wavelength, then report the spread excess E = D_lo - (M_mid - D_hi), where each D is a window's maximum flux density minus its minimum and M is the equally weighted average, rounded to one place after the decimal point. -5.7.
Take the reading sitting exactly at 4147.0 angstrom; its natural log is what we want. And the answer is 2.25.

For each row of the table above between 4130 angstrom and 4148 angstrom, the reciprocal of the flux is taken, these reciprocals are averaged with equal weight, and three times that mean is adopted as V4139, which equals 0.330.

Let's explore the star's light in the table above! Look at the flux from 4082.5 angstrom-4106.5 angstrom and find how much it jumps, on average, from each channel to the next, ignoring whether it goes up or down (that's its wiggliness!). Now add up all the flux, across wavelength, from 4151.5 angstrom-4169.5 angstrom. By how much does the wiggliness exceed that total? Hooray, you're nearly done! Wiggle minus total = -169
